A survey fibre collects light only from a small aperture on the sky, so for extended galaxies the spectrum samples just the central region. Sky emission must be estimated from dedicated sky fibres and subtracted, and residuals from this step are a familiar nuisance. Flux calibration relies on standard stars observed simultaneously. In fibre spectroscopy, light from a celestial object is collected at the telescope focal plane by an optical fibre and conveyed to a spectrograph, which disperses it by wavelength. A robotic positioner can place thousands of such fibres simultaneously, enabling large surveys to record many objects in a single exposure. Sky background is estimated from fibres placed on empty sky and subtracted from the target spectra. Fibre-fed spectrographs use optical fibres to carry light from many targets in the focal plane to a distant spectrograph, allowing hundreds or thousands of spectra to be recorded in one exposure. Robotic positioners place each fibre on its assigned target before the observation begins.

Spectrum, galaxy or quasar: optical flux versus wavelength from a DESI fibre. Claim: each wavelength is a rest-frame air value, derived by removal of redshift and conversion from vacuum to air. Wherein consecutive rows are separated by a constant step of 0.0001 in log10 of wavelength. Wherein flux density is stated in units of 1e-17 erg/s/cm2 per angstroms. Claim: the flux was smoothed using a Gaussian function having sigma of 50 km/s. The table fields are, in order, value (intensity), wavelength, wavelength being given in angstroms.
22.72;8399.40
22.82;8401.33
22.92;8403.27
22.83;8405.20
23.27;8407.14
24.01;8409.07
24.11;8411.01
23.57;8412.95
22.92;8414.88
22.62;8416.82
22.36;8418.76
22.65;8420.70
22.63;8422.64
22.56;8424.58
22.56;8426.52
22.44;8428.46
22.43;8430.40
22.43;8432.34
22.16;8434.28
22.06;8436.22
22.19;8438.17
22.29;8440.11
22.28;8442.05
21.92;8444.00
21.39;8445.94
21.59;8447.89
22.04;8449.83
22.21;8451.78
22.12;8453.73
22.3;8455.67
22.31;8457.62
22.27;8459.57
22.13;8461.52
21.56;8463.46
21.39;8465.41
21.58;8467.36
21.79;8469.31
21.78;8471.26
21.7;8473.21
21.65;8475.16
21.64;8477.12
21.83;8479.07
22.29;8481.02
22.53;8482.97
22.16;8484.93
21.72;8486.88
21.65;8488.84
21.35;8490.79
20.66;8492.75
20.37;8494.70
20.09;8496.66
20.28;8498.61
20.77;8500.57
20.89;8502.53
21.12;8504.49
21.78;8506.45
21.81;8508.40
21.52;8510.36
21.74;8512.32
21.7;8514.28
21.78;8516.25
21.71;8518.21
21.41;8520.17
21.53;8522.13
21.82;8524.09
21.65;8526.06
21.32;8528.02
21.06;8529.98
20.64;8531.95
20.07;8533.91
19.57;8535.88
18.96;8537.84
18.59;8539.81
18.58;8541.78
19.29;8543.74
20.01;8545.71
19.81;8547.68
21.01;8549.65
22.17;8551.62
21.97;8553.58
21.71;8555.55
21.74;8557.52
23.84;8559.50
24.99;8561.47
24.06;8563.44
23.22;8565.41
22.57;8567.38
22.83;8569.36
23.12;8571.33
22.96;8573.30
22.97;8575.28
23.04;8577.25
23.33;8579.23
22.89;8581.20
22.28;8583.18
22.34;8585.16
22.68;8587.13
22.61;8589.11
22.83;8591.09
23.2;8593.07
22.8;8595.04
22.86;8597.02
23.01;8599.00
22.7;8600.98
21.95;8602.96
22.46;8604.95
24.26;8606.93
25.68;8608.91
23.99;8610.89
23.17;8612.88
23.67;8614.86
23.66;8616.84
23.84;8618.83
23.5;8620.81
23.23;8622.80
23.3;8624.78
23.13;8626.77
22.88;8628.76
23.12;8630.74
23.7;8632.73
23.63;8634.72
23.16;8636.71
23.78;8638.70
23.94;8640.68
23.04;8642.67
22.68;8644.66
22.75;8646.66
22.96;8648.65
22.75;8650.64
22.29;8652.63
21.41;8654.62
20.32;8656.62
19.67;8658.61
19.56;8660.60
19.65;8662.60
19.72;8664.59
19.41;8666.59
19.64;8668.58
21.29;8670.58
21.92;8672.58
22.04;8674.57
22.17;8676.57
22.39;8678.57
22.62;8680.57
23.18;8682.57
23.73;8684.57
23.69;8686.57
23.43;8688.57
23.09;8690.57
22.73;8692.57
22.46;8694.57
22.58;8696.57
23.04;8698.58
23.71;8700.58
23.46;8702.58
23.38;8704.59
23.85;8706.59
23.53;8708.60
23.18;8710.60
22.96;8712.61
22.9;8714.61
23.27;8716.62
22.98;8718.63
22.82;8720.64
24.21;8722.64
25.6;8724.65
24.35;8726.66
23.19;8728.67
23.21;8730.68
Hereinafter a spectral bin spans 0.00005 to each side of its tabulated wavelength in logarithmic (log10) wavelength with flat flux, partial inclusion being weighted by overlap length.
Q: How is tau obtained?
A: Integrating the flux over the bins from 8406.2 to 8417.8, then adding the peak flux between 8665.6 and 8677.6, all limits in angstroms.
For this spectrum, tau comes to 294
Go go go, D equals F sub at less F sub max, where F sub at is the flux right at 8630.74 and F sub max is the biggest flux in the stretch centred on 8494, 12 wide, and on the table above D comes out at 1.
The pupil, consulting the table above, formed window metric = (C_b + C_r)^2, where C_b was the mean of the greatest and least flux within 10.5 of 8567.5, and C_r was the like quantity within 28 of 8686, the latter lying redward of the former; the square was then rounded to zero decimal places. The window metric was 2025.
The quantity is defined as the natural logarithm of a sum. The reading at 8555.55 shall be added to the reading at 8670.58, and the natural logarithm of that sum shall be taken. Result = 3.76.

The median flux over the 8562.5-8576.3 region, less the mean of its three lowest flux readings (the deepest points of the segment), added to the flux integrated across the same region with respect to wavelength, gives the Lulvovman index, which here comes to 319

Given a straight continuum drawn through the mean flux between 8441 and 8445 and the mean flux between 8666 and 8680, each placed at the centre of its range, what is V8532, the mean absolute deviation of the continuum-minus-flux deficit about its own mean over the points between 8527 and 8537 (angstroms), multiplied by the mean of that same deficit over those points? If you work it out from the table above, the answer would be 0.7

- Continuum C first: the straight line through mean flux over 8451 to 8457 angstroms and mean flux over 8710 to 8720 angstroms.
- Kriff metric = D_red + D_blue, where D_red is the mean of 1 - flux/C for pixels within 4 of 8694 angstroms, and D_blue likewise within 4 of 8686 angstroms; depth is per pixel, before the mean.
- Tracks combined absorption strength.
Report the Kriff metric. -0.01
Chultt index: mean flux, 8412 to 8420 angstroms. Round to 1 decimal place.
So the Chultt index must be 22.9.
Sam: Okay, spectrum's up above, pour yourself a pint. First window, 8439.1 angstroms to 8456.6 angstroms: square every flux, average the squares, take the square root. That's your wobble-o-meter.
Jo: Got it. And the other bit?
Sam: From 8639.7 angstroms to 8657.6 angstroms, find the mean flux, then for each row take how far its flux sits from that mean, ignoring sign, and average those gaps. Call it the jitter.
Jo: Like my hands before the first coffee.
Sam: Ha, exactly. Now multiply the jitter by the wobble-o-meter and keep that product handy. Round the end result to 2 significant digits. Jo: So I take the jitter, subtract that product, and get -16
